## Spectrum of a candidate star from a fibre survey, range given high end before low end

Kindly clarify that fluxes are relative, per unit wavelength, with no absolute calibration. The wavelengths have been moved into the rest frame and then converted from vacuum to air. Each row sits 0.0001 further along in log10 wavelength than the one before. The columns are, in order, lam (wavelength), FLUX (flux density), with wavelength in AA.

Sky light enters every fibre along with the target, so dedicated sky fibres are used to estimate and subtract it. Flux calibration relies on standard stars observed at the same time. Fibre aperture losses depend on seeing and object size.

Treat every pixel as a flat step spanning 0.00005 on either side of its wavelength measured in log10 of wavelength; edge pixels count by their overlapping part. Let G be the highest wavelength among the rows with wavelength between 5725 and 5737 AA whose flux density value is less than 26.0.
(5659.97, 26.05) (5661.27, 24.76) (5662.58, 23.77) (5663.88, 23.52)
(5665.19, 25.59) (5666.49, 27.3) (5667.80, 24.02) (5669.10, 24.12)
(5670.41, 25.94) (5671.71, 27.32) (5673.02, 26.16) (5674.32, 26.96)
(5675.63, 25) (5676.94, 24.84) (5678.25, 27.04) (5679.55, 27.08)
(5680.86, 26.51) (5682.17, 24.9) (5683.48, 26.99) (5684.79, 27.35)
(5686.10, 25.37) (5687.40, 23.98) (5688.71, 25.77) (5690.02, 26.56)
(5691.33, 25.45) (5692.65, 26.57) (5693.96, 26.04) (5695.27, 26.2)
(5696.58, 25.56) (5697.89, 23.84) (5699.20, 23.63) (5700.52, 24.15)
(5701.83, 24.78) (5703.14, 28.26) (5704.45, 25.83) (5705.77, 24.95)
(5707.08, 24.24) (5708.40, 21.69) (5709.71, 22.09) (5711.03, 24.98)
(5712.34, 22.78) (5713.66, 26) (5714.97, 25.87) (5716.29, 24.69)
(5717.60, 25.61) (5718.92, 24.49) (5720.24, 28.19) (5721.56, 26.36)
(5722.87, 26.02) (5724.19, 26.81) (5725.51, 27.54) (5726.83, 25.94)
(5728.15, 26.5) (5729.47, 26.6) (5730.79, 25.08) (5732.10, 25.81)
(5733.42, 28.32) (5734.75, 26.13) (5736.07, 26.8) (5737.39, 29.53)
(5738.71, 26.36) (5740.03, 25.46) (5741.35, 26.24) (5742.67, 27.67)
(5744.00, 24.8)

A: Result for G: 5732.10 AA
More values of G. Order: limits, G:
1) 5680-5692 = 5691.33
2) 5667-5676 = 5675.63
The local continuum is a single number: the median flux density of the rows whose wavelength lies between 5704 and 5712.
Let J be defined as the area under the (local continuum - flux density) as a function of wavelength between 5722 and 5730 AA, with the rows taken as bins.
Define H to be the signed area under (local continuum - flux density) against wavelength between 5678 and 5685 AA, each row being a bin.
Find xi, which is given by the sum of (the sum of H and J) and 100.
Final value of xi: 70.4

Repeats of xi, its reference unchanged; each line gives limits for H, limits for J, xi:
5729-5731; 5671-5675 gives 88.5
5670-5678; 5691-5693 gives 85.2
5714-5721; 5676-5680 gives 85.3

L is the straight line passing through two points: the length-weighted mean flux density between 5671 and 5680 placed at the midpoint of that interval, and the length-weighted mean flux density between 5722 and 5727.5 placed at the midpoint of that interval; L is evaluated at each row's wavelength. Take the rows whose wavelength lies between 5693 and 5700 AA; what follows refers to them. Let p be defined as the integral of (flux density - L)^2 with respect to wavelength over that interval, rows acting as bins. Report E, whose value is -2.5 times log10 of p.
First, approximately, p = 21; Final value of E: -3.3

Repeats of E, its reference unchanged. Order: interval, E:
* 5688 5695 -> -0.9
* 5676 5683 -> -2.2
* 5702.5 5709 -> -4.1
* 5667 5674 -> -2.9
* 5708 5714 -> -4.6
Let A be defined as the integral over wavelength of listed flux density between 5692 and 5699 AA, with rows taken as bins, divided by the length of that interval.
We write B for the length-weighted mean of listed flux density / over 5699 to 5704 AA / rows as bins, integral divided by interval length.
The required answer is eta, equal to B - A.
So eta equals -0.2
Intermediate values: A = 25.5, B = 25.4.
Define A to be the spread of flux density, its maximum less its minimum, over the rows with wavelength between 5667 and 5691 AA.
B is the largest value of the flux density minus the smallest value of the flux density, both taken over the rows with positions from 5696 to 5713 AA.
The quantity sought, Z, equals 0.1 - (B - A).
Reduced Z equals -3.1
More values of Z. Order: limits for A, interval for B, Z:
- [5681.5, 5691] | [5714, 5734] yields -0.4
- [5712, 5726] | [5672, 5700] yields 1.8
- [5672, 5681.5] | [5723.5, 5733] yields -0.1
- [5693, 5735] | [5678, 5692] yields 3.4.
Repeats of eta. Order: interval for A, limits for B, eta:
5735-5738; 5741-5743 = -0.9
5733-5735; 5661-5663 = -3.0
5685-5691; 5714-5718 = -0.1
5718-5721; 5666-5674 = -0.4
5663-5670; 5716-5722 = 1.0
